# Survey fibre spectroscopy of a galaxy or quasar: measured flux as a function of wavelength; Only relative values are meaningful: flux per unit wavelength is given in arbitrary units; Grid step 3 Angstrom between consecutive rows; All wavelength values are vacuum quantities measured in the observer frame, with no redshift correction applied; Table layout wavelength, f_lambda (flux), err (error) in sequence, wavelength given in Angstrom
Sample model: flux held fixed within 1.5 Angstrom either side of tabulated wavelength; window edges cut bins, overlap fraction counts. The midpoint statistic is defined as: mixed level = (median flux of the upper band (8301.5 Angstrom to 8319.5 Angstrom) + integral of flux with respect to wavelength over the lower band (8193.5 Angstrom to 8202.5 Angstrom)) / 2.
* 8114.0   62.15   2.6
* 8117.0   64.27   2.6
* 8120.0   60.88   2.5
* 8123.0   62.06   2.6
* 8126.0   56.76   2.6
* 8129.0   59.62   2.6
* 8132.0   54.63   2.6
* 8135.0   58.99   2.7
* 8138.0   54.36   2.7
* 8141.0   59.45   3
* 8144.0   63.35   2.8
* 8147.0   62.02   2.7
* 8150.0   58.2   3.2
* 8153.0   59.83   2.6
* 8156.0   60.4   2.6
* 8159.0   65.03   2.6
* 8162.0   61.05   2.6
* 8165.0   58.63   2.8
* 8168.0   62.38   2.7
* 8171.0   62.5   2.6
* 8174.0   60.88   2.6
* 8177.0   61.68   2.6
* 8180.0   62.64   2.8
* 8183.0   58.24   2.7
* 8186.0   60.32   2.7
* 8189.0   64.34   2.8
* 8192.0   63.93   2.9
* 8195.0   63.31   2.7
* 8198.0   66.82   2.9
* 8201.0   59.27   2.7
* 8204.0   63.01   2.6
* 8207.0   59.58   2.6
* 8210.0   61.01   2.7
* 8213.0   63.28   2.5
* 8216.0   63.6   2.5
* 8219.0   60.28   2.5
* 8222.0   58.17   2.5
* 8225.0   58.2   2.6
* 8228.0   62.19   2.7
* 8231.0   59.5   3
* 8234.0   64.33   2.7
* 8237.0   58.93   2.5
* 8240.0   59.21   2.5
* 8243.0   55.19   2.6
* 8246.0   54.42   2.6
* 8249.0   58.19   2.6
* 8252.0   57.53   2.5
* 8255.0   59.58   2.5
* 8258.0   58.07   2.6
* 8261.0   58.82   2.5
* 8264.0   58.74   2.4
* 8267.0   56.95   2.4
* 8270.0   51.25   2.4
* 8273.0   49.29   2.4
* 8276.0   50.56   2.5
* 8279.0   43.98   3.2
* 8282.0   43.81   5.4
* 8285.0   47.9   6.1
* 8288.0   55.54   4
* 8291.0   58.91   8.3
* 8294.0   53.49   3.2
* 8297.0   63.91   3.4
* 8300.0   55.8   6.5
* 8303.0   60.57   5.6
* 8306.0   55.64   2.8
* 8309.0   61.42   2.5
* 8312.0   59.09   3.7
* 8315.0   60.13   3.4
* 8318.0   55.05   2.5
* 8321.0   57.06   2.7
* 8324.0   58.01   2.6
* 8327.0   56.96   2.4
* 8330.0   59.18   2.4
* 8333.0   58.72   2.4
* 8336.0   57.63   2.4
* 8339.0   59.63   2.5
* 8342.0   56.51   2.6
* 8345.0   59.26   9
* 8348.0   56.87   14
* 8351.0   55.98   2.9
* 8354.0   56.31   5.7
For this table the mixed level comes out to 314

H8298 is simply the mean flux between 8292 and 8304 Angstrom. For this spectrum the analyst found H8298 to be 58.4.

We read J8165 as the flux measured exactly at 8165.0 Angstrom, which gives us 58.63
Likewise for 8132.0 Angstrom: 54.63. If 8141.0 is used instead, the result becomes 59.45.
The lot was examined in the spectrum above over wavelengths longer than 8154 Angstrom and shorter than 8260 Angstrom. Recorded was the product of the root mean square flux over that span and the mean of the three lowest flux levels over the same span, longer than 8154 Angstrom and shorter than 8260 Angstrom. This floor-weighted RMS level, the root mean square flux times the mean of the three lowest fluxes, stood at 3387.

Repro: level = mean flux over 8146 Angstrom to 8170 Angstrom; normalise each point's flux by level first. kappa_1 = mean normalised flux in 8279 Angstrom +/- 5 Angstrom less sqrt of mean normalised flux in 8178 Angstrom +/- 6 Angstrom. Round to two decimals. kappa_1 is -0.24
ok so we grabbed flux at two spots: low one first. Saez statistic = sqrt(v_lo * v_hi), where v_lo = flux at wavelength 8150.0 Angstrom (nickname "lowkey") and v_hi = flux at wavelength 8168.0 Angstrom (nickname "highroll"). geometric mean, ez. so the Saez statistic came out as 60.3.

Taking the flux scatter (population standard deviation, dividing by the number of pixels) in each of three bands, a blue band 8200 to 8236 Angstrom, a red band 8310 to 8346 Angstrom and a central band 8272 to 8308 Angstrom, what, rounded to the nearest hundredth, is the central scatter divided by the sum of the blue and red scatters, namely 1.73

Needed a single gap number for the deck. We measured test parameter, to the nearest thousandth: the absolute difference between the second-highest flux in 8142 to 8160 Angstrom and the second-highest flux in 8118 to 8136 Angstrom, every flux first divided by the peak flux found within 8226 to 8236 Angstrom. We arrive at 0.038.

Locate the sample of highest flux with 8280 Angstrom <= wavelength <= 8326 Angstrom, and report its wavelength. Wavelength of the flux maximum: 8297.0 Angstrom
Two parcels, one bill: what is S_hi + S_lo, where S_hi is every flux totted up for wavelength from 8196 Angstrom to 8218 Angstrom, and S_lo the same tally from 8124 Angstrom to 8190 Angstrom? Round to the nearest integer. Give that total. 1762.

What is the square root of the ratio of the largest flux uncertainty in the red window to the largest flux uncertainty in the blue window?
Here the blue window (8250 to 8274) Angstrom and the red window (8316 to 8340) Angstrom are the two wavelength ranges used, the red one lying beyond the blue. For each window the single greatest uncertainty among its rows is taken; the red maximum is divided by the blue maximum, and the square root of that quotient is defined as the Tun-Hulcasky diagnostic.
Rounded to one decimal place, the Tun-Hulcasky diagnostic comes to 1.0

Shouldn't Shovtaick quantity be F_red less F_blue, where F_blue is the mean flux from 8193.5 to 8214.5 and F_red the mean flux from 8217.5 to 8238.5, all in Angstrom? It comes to -2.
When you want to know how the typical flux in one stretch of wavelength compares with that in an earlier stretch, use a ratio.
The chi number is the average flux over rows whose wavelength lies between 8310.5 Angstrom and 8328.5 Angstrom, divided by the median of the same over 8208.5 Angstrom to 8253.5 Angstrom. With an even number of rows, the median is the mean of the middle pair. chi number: 0.975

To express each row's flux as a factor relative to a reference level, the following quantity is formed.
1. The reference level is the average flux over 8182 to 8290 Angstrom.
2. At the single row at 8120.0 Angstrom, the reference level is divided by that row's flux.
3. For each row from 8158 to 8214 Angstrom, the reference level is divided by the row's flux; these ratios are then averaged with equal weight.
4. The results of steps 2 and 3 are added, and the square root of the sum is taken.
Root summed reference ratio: 1.37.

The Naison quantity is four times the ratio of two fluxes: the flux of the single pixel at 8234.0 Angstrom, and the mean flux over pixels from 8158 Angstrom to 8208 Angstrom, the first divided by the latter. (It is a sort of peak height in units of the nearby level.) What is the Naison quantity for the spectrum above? 4.15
